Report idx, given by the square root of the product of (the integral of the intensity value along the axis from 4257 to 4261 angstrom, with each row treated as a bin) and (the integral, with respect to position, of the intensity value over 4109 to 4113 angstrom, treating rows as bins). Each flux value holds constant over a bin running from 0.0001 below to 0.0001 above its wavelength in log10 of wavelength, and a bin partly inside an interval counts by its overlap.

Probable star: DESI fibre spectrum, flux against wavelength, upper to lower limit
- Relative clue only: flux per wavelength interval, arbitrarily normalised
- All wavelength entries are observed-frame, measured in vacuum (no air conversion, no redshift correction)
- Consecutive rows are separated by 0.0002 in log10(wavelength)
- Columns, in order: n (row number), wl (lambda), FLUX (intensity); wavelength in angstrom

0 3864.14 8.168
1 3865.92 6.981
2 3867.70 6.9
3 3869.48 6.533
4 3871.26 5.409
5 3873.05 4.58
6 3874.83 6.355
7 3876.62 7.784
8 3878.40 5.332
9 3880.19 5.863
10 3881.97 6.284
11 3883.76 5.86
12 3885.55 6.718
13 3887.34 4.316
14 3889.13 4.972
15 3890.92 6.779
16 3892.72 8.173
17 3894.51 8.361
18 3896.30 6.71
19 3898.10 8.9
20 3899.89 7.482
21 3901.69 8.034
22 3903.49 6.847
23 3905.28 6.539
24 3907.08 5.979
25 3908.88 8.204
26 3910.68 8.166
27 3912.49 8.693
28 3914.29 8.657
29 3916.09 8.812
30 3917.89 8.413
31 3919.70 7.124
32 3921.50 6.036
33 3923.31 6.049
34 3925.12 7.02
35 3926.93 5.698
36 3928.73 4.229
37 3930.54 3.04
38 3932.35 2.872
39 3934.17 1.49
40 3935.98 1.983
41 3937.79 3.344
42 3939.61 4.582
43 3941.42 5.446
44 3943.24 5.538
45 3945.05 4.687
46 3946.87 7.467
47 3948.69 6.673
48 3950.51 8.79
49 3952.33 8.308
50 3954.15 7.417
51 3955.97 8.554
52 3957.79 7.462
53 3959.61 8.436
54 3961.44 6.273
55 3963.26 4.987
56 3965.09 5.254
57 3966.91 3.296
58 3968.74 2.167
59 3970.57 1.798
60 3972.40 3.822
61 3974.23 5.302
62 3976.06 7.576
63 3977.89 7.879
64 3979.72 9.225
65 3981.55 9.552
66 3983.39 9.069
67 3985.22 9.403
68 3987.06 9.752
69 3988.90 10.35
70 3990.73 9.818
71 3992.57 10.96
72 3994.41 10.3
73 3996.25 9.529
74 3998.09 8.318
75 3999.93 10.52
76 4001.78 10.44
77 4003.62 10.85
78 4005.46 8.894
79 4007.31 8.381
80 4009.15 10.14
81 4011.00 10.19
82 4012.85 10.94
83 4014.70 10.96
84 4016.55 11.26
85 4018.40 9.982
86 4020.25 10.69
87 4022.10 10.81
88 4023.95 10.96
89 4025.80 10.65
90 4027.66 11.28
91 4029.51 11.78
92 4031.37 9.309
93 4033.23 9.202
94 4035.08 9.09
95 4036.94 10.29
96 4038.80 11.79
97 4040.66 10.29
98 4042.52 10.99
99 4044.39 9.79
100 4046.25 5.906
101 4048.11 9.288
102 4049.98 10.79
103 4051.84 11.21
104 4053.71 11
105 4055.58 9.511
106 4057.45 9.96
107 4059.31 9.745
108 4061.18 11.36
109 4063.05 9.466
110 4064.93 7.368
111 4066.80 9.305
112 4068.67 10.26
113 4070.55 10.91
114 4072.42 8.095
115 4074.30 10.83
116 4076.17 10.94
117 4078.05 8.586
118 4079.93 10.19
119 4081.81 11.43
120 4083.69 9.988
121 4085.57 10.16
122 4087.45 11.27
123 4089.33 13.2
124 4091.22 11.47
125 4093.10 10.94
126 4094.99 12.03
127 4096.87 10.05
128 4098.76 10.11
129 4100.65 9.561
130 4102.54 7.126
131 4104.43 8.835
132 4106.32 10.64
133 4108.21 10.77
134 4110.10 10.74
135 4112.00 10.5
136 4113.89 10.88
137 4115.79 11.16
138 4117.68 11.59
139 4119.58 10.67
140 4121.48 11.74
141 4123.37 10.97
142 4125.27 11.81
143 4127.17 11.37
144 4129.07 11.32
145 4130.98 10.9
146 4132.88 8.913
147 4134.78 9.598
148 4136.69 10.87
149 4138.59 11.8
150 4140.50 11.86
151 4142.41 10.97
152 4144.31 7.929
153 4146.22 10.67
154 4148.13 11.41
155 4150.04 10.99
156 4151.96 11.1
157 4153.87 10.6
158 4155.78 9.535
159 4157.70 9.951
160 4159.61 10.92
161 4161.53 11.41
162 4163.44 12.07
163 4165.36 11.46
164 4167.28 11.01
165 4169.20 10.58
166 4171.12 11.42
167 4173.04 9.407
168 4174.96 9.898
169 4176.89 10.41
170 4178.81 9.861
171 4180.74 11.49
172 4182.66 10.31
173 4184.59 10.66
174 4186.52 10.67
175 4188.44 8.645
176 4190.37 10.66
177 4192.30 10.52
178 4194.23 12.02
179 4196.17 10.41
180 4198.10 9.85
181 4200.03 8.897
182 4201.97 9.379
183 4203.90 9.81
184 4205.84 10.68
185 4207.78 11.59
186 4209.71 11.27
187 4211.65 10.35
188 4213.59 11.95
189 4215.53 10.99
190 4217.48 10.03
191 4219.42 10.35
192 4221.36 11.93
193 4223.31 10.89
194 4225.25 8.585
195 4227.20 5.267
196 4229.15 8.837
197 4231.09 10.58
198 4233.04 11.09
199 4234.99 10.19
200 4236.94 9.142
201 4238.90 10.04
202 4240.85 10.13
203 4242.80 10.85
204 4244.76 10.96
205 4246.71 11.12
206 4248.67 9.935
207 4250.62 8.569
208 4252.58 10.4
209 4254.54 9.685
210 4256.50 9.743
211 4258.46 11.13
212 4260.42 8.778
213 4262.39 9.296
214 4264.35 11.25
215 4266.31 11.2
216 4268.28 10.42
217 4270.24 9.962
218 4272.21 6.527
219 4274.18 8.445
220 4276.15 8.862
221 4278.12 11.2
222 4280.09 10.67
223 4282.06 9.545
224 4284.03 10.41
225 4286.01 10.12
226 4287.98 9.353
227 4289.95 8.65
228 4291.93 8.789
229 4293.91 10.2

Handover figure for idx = 41.3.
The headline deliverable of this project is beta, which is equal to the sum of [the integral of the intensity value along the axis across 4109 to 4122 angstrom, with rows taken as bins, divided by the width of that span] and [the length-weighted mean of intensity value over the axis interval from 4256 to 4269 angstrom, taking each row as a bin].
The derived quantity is 21.3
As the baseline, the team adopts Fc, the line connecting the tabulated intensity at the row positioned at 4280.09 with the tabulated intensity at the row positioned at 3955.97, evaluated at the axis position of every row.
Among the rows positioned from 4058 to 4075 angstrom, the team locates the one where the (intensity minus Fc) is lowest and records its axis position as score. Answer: 4064.93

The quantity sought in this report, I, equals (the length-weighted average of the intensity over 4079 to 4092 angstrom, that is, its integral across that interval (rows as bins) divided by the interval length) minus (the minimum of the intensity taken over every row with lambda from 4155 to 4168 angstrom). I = 2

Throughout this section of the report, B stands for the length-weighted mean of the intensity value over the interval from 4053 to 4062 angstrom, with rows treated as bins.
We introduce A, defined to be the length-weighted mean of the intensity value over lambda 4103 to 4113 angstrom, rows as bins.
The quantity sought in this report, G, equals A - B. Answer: -0.1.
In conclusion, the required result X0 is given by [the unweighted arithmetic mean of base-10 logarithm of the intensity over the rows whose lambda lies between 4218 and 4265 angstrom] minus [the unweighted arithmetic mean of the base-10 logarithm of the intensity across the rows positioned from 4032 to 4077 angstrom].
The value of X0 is 0.00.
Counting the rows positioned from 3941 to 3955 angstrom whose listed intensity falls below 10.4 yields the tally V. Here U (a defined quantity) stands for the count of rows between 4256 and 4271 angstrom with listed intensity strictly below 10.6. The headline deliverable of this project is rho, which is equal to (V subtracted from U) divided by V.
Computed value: -0.4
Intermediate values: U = 5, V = 8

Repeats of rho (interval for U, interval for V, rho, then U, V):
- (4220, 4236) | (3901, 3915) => -0.4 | 5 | 8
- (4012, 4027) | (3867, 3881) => -0.9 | 1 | 8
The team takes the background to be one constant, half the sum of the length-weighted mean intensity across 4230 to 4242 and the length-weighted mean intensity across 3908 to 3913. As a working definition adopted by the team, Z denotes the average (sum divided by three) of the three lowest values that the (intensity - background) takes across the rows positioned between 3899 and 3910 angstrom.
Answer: -2.8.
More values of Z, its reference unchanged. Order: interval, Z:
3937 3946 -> -5.1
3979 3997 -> 0.0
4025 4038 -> -0.1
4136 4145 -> 0.7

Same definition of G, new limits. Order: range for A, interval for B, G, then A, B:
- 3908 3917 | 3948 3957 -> 0.5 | 8.5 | 8.0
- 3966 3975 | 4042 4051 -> -6.1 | 3.2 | 9.3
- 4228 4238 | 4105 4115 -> -0.8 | 9.9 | 10.6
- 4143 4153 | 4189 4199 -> -0.2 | 10.4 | 10.6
